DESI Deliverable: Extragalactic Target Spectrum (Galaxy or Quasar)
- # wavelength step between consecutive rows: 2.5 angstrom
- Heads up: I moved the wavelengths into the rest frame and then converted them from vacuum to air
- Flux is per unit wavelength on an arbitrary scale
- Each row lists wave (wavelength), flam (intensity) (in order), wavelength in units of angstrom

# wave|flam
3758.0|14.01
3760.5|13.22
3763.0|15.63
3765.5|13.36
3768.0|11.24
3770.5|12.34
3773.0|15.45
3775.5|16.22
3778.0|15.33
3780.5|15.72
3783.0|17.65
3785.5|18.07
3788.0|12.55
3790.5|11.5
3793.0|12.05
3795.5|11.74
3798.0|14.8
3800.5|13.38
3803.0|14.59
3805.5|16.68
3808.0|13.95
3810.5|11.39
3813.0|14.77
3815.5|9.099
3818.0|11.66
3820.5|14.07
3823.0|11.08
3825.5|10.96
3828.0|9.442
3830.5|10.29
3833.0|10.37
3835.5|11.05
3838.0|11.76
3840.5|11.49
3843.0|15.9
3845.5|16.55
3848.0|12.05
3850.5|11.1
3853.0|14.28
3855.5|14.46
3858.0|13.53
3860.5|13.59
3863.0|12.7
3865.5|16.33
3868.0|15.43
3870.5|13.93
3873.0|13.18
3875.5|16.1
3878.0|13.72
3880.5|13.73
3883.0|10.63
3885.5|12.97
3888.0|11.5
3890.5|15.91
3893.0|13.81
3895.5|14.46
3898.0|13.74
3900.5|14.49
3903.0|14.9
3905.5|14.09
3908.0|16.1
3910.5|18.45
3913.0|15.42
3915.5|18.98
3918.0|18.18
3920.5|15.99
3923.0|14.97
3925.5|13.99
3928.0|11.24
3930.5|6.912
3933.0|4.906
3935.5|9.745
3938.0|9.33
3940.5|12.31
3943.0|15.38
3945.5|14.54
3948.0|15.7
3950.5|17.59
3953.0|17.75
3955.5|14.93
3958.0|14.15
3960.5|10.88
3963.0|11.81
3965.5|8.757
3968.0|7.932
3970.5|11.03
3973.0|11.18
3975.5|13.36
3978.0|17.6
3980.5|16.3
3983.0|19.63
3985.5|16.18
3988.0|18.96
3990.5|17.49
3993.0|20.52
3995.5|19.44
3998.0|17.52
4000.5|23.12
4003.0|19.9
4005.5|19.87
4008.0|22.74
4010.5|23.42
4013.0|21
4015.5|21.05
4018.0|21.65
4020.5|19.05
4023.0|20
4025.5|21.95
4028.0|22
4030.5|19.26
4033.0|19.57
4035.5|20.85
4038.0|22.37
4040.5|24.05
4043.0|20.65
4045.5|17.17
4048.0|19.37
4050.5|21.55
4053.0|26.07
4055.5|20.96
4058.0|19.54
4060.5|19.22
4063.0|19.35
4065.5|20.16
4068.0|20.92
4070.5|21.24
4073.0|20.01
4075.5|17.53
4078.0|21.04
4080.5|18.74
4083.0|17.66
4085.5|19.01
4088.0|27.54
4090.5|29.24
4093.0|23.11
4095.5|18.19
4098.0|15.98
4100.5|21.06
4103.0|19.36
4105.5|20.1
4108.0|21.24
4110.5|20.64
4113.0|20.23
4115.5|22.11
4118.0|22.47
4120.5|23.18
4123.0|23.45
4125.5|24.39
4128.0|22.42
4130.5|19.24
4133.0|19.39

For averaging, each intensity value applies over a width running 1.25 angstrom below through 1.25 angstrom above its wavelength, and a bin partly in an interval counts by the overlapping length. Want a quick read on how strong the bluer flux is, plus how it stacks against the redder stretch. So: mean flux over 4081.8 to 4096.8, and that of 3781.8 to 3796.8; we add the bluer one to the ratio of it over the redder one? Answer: 15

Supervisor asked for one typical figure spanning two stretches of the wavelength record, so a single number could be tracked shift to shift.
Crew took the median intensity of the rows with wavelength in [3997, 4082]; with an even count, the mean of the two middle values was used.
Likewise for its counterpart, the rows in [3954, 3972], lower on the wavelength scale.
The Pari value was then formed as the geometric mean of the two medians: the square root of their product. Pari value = 15.1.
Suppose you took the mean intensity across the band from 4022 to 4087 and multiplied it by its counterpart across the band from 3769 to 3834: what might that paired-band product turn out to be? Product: 271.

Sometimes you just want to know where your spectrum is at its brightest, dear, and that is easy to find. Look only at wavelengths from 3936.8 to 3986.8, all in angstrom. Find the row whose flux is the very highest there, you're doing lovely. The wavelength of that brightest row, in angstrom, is 3983.0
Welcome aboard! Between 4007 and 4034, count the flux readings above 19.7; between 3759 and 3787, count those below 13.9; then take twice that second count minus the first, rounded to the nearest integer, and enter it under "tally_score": 0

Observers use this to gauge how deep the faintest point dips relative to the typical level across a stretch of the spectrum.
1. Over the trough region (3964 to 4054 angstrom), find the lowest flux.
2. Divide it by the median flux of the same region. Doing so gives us 0.40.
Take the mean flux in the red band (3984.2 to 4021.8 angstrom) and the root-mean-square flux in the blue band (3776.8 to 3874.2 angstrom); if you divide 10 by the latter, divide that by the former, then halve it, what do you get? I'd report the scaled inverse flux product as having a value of 0.018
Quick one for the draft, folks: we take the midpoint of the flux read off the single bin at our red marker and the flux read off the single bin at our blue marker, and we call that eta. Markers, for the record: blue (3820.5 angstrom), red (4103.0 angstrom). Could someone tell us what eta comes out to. 16.7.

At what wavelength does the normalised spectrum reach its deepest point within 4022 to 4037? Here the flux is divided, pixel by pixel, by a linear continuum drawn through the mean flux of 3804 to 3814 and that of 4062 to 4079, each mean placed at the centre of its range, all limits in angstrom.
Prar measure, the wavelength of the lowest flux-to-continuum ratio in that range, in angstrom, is 4030.5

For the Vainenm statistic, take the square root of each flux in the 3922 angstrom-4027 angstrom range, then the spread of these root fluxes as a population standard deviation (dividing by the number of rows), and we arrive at 0.64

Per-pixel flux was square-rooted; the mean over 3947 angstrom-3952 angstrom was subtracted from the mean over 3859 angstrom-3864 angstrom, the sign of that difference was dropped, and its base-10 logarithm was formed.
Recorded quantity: -0.34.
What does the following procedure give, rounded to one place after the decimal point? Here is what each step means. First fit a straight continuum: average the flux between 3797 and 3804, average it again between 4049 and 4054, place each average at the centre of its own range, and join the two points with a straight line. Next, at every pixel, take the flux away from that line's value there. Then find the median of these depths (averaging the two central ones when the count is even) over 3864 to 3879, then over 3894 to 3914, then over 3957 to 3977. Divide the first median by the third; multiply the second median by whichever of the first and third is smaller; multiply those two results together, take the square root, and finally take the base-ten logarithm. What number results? 0.1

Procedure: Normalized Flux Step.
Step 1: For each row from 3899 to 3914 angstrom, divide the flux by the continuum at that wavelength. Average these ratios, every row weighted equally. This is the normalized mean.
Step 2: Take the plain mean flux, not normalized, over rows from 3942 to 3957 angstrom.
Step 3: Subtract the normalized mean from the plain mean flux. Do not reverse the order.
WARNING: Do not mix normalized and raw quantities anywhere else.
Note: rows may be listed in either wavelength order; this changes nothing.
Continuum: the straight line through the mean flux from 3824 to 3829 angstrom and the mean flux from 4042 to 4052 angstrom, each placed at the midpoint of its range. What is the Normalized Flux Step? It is 15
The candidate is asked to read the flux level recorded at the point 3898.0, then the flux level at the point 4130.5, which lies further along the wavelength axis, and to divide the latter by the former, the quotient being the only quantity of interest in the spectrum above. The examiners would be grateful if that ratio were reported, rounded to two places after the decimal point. 1.40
